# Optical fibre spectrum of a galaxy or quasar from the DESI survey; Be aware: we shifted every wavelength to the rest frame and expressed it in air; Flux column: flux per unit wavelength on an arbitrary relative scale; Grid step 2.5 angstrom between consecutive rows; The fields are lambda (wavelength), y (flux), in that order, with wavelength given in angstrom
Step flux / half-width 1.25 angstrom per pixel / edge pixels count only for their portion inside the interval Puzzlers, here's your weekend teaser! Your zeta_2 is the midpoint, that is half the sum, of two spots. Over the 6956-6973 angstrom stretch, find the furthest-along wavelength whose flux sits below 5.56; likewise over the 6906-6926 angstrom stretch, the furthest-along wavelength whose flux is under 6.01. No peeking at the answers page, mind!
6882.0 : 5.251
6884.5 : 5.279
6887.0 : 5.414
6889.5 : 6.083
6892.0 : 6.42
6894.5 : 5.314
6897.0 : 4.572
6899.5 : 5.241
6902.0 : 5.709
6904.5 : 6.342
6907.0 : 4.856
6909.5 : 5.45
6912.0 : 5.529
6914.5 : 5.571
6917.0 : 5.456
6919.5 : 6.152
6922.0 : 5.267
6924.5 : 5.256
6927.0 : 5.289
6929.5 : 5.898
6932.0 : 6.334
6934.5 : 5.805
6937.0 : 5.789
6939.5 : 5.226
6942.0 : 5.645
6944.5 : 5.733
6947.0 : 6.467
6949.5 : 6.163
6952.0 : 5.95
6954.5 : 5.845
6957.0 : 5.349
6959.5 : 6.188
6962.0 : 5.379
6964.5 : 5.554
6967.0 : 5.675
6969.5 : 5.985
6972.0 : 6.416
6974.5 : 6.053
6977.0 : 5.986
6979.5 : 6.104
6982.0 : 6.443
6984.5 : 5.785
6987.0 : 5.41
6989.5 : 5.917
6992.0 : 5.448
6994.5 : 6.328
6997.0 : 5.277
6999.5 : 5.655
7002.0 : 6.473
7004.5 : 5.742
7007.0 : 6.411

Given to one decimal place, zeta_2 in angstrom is 6944.5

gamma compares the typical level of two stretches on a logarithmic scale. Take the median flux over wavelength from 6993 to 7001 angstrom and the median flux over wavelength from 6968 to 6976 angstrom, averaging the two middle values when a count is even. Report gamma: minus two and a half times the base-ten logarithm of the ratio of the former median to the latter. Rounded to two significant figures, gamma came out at 0.074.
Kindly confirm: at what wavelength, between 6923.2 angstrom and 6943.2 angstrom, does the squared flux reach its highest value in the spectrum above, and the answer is 6932.0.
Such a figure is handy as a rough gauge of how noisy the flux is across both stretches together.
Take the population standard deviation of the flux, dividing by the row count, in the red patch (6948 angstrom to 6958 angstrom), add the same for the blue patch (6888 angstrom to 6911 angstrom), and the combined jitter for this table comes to 0.90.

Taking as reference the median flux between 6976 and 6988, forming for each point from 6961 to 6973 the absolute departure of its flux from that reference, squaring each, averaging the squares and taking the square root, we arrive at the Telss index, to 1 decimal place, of 0.4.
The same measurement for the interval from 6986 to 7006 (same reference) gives 0.5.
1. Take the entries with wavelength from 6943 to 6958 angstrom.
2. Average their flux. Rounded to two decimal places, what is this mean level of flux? 5.92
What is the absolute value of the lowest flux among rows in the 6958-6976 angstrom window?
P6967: 5.38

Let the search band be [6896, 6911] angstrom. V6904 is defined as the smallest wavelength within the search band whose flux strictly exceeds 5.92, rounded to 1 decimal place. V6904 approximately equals 6904.5 angstrom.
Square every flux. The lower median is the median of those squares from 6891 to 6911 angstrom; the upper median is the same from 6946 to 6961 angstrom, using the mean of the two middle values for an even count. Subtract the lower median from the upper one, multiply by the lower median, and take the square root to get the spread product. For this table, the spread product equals 15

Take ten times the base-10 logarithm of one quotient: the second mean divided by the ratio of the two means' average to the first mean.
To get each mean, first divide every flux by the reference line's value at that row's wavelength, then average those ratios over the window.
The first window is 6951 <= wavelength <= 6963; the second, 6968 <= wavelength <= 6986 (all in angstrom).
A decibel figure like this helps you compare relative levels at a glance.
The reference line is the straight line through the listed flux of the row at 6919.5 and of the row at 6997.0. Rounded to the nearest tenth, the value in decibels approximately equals 0.2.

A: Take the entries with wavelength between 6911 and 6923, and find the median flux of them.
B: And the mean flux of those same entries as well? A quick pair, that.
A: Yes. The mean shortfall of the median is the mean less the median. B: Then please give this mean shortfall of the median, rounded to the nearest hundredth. 0.07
